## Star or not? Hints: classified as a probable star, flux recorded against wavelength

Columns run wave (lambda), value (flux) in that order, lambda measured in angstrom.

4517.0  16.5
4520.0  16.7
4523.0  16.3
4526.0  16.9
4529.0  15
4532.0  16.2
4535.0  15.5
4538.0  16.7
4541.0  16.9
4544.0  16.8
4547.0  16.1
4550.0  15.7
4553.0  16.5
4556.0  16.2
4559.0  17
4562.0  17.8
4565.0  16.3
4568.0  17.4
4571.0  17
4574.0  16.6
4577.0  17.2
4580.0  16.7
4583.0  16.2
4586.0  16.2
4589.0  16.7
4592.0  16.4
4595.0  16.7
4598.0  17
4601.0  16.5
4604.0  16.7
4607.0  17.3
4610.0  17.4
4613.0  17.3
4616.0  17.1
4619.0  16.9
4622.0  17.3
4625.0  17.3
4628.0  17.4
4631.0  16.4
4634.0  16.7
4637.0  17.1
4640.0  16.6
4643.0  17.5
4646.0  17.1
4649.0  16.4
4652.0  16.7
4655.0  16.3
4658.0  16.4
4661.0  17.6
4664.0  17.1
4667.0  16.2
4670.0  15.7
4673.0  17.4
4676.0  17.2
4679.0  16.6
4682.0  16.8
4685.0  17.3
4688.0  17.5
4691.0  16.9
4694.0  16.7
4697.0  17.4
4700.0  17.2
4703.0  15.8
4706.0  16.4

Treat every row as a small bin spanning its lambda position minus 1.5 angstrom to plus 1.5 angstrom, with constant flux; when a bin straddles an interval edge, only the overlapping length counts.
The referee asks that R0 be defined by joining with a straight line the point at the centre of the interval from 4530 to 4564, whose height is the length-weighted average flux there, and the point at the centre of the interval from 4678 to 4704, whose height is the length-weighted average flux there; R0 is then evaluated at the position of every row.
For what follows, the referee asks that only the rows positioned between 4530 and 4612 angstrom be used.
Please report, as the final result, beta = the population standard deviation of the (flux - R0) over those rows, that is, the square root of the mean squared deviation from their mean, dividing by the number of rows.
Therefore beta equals 0.49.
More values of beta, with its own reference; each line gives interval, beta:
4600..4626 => 0.29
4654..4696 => 0.53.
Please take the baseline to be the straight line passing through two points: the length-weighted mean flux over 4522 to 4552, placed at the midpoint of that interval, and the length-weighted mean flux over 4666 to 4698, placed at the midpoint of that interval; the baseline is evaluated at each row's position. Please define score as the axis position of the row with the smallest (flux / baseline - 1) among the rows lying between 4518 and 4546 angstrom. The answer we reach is 4529.0 angstrom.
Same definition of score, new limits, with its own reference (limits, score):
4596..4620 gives 4601.0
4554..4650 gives 4649.0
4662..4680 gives 4670.0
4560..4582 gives 4565.0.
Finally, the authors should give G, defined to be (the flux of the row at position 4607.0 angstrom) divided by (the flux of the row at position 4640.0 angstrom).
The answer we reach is 1.042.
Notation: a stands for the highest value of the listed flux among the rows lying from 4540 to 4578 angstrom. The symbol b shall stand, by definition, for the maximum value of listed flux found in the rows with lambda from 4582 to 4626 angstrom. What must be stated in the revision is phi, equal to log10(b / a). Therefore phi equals -0.010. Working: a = 17.8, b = 17.4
